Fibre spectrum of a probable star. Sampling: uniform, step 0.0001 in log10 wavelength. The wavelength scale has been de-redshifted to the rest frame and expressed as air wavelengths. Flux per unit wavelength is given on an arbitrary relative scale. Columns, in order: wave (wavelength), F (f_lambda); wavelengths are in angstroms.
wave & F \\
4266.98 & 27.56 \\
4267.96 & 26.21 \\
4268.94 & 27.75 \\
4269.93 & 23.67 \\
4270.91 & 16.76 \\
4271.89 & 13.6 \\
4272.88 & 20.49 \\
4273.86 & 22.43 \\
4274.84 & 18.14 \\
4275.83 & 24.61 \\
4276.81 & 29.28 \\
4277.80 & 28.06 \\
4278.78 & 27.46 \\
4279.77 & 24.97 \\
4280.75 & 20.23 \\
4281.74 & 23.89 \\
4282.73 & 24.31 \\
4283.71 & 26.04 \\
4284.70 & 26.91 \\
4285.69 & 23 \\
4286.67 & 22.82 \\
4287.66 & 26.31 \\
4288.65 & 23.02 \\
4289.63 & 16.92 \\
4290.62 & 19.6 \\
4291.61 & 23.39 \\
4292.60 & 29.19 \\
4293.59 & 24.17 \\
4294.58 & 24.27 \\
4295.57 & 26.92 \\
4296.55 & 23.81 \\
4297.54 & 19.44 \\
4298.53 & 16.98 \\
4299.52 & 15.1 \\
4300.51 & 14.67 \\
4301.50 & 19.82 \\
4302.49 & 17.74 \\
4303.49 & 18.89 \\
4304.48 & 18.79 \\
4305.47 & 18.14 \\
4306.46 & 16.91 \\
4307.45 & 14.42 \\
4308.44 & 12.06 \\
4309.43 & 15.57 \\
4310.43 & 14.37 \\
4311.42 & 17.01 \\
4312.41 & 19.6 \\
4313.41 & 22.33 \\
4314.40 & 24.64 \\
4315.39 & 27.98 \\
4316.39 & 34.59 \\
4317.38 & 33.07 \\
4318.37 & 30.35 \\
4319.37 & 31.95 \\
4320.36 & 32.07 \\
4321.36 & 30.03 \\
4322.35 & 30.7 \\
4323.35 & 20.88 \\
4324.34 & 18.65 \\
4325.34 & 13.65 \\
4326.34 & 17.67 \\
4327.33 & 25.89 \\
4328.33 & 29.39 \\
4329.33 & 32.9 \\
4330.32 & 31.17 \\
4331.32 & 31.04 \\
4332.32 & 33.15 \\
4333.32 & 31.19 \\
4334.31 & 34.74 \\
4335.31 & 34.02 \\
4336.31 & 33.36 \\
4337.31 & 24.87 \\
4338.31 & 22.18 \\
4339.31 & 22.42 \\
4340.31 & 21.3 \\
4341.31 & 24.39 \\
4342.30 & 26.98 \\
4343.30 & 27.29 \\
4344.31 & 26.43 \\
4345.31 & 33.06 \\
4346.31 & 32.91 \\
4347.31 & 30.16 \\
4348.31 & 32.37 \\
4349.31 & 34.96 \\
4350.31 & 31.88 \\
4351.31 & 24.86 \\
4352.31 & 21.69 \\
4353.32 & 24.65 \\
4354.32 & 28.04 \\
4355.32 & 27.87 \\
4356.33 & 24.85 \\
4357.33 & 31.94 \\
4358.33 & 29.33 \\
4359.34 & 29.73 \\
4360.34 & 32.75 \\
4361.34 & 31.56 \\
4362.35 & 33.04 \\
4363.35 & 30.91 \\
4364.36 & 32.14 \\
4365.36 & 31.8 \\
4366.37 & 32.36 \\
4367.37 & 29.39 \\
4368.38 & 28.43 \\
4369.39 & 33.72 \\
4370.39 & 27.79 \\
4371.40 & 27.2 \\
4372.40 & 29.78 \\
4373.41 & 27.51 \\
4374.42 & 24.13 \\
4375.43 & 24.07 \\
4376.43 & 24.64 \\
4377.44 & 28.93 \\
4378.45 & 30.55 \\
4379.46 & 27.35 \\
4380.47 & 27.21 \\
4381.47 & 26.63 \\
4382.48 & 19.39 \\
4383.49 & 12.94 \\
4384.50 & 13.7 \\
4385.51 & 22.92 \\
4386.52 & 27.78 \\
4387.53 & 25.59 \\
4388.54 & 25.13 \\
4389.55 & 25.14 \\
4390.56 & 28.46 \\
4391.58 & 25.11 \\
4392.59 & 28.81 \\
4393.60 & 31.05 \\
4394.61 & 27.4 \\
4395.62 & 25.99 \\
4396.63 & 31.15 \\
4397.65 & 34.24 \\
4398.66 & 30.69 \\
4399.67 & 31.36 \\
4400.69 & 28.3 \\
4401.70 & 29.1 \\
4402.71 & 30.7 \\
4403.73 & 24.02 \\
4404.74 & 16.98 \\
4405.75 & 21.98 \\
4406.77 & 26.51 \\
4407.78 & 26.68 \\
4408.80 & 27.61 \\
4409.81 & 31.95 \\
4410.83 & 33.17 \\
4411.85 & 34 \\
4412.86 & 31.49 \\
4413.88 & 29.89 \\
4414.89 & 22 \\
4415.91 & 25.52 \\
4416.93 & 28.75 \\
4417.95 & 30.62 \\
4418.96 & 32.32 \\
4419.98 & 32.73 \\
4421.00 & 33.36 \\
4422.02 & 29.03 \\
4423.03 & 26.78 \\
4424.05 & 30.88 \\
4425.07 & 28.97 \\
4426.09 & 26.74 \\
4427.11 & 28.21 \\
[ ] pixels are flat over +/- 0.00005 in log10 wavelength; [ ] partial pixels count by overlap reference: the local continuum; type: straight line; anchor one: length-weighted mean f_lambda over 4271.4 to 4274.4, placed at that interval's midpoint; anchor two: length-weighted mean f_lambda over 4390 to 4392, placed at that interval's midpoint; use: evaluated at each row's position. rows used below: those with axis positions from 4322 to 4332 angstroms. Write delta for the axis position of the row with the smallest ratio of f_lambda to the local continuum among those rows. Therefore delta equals 4325.34 angstroms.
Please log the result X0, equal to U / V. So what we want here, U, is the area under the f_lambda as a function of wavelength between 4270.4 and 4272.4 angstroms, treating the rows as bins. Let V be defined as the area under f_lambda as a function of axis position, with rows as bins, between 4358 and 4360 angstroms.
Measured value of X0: 0.5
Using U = 31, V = 60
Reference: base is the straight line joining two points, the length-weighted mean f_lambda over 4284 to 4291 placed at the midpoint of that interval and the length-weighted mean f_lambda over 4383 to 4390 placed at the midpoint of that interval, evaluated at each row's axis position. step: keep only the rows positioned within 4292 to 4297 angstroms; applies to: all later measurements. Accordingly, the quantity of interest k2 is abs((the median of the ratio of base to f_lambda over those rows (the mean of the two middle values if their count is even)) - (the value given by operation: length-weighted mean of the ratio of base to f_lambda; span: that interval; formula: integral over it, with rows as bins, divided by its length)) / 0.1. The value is 0.438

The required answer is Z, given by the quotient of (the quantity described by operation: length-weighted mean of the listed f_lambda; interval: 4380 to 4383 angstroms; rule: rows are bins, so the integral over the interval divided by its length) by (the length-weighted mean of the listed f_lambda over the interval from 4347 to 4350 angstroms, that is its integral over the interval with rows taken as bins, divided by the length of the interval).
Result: 0.75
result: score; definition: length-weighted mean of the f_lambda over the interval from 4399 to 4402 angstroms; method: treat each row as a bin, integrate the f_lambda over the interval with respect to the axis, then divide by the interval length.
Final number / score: 30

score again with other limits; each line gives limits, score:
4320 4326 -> 24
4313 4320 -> 29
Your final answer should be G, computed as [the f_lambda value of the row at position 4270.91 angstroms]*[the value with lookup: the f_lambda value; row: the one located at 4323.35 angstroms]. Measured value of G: 350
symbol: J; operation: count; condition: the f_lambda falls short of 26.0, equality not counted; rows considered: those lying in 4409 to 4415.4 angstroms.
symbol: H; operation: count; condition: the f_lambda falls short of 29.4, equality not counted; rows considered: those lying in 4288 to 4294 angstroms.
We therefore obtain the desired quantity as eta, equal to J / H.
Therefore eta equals 0.2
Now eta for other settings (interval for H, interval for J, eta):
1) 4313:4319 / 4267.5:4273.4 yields 1.3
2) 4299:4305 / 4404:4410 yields 0.3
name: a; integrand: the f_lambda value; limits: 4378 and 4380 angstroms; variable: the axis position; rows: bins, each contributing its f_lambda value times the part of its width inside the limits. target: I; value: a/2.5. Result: 23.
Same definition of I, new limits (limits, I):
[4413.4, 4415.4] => 21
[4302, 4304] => 15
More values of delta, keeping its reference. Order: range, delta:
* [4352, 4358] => 4352.31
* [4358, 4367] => 4358.33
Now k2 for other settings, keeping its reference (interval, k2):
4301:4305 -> 0.032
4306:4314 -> 0.113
